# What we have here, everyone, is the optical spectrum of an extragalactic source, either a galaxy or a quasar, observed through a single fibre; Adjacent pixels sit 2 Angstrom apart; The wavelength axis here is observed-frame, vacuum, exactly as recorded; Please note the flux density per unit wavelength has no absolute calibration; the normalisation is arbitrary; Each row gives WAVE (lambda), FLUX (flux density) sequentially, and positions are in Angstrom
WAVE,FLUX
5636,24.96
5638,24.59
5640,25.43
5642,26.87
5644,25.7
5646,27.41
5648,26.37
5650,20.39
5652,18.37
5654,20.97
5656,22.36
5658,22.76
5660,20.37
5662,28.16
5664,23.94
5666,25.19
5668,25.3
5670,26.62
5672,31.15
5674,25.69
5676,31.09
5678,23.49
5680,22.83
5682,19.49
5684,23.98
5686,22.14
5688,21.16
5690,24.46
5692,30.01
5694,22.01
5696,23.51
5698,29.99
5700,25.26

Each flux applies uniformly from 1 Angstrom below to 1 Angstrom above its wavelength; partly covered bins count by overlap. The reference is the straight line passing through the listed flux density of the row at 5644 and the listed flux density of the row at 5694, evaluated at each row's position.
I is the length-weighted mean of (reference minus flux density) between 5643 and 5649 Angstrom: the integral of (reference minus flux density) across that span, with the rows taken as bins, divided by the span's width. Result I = -0.9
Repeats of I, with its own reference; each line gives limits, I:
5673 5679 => -3.4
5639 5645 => -0.2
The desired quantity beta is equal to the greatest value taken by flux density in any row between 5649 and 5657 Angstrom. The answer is 22.36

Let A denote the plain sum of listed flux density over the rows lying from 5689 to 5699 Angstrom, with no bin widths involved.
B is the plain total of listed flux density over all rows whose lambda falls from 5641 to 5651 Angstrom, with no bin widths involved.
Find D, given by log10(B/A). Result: -0.01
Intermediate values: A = 130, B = 127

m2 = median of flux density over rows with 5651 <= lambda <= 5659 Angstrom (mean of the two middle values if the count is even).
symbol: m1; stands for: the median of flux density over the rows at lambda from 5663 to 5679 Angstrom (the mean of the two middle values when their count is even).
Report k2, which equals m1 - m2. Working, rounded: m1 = 25.5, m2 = 22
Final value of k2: 3.8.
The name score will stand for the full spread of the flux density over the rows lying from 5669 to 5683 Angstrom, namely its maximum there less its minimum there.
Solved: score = 12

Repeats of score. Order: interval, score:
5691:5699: 8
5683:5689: 3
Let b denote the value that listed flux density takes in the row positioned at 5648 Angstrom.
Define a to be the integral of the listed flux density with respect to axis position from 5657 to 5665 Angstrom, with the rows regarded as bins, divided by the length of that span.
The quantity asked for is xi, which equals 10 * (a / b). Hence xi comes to 9.0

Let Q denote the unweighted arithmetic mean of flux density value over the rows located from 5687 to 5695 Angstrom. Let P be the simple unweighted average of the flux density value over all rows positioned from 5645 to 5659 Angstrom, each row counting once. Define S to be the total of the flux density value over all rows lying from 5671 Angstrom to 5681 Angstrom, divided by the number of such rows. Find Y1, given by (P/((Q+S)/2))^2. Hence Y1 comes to 0.8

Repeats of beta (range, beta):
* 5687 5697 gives 30.01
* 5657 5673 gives 31.15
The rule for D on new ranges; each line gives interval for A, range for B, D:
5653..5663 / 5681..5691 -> -0.01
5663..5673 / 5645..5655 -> -0.07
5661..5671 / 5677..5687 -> -0.06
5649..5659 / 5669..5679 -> 0.12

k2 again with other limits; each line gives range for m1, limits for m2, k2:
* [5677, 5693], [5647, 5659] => 1.5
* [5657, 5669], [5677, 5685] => 1.4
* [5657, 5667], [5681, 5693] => 0.9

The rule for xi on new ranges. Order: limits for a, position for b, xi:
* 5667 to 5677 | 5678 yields 11.9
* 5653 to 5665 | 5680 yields 10.1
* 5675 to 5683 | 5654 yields 11.6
